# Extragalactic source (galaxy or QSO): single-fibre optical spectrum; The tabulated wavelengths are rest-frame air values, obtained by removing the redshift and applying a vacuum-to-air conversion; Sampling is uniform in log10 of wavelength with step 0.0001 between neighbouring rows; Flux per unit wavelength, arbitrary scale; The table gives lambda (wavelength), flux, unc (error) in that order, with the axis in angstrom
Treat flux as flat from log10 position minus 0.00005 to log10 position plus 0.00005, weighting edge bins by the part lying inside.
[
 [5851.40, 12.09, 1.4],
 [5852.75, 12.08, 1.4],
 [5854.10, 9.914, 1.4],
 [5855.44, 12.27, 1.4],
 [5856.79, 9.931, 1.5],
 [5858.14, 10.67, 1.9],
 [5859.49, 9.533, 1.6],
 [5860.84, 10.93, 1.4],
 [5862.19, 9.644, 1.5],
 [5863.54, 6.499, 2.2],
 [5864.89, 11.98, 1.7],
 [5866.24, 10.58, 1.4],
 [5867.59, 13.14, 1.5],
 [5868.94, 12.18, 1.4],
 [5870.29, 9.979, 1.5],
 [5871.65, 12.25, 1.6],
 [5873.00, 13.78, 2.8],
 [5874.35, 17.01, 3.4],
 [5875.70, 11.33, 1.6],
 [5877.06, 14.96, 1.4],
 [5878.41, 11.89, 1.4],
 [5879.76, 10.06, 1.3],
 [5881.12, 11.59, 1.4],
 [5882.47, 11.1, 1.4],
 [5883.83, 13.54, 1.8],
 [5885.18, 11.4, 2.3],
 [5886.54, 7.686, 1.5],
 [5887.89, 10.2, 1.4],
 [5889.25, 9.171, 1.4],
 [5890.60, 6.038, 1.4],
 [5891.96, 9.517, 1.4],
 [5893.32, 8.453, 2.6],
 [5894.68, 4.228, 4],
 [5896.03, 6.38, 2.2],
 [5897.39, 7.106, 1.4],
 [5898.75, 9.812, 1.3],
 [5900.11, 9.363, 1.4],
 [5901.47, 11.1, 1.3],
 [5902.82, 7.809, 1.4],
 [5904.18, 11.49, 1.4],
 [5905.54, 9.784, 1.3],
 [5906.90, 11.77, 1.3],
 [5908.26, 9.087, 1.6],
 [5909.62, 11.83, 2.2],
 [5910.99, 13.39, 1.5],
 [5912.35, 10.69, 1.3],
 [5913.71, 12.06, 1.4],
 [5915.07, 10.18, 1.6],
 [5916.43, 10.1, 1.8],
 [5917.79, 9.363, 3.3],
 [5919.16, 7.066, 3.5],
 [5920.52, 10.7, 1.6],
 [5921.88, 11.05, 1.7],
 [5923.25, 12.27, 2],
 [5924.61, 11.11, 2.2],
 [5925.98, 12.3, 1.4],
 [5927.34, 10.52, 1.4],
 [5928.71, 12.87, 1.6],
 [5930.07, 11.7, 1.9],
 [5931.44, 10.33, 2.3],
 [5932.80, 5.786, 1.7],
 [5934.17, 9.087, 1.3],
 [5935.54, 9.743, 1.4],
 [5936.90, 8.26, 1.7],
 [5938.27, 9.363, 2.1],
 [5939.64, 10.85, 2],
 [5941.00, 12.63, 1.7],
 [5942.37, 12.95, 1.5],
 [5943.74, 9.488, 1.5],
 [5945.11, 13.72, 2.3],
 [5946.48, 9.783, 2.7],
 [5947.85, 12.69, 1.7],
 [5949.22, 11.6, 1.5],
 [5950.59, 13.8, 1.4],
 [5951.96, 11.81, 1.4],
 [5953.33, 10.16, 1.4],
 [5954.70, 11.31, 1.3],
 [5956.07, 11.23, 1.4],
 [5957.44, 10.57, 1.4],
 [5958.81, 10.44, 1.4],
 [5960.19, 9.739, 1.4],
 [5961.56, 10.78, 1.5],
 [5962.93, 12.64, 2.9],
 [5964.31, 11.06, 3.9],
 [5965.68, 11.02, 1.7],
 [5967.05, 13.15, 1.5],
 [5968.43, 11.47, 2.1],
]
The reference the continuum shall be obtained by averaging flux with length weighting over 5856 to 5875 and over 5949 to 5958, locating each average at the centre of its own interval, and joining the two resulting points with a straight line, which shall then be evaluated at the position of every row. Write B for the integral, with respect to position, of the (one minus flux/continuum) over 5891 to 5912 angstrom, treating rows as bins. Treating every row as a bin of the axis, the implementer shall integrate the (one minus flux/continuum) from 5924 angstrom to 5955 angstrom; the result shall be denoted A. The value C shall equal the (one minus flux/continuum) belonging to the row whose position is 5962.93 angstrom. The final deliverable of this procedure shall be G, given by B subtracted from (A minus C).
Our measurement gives -2.2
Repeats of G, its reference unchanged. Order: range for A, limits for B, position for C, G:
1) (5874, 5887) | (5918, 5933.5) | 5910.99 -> -1.9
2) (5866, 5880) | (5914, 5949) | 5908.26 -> -4.5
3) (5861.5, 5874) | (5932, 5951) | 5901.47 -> -1.4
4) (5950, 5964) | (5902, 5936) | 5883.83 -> -2.2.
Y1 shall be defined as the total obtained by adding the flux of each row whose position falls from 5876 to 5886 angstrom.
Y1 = 85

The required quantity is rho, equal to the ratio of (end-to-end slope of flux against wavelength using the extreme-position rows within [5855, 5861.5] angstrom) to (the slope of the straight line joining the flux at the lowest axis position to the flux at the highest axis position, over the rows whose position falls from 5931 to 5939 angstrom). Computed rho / 1.8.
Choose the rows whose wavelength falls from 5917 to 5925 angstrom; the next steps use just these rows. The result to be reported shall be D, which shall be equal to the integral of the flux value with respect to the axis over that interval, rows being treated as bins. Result 82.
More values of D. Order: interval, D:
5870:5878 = 107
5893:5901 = 61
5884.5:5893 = 76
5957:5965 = 87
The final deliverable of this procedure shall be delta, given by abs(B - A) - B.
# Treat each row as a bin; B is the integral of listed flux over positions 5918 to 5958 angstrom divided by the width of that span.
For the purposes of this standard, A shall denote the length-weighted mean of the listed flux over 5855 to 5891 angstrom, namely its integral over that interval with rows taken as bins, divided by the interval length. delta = -10.6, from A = 11.1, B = 10.8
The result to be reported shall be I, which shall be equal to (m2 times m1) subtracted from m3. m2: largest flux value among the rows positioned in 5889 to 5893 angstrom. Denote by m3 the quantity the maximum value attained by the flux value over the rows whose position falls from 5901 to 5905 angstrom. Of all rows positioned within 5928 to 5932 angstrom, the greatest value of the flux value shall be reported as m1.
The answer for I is -111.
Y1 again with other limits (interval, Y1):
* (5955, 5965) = 76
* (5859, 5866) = 49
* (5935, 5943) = 64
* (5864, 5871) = 58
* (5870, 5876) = 64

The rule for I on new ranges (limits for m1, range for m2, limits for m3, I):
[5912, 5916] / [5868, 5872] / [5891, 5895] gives -138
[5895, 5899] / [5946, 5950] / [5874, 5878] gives -108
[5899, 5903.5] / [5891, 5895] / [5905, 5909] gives -94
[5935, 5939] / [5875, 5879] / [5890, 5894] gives -136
